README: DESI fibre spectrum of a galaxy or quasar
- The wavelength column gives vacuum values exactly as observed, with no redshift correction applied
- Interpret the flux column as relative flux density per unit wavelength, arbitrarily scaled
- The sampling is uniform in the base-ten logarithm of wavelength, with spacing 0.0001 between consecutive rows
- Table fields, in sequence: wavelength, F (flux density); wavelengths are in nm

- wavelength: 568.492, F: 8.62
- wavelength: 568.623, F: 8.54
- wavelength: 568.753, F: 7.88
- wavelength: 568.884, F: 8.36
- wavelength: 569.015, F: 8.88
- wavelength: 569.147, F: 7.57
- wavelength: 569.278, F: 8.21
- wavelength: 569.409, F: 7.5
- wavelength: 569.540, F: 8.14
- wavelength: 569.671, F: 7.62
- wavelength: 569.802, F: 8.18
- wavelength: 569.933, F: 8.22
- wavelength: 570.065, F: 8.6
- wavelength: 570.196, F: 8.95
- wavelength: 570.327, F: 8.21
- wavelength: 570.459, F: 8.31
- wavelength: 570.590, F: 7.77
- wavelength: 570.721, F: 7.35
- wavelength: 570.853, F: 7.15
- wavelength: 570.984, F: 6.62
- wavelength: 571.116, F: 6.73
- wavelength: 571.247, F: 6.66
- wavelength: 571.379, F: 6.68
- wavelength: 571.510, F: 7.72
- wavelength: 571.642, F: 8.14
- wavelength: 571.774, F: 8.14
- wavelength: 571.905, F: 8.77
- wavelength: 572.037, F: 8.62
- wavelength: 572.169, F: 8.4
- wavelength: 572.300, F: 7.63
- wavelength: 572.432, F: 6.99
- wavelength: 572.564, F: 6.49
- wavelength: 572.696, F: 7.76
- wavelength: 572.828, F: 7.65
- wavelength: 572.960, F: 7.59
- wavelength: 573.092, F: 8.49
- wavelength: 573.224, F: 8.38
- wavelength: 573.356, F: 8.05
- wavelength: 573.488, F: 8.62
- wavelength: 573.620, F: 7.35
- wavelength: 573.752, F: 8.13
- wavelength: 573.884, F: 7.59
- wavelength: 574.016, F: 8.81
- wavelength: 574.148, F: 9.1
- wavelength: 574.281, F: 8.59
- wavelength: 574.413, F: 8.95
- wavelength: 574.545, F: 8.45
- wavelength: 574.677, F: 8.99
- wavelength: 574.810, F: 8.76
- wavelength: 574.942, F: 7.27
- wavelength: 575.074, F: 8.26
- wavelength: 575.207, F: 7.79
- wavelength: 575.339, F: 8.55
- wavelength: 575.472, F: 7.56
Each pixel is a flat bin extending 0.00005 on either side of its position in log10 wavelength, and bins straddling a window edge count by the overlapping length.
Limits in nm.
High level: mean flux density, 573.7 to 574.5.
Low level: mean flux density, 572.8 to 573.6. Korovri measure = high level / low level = 1.05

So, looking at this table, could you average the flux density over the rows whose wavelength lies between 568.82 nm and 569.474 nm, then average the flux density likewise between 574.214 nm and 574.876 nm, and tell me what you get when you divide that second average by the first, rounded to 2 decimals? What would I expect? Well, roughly 1.08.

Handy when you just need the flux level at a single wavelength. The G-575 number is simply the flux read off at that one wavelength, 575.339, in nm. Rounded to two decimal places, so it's 8.55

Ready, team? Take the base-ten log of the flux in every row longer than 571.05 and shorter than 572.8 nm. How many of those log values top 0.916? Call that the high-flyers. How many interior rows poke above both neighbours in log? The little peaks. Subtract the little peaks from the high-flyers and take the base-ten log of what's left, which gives 0.30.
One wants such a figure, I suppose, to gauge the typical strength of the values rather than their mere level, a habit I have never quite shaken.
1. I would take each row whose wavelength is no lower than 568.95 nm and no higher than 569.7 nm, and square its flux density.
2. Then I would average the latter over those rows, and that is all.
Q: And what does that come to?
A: 64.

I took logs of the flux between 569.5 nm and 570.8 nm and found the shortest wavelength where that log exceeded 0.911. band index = 569.802 nm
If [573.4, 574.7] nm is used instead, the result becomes 573.488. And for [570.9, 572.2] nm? 571.905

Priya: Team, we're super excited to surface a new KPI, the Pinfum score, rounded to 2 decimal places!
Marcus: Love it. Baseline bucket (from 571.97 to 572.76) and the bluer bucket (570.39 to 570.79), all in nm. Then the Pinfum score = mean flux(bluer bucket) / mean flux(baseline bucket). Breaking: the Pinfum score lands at 1.02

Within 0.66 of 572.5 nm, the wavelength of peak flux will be 571.905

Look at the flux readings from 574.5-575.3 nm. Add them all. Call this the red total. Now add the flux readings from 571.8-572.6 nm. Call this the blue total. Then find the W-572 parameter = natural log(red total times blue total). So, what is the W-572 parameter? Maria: 7.75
